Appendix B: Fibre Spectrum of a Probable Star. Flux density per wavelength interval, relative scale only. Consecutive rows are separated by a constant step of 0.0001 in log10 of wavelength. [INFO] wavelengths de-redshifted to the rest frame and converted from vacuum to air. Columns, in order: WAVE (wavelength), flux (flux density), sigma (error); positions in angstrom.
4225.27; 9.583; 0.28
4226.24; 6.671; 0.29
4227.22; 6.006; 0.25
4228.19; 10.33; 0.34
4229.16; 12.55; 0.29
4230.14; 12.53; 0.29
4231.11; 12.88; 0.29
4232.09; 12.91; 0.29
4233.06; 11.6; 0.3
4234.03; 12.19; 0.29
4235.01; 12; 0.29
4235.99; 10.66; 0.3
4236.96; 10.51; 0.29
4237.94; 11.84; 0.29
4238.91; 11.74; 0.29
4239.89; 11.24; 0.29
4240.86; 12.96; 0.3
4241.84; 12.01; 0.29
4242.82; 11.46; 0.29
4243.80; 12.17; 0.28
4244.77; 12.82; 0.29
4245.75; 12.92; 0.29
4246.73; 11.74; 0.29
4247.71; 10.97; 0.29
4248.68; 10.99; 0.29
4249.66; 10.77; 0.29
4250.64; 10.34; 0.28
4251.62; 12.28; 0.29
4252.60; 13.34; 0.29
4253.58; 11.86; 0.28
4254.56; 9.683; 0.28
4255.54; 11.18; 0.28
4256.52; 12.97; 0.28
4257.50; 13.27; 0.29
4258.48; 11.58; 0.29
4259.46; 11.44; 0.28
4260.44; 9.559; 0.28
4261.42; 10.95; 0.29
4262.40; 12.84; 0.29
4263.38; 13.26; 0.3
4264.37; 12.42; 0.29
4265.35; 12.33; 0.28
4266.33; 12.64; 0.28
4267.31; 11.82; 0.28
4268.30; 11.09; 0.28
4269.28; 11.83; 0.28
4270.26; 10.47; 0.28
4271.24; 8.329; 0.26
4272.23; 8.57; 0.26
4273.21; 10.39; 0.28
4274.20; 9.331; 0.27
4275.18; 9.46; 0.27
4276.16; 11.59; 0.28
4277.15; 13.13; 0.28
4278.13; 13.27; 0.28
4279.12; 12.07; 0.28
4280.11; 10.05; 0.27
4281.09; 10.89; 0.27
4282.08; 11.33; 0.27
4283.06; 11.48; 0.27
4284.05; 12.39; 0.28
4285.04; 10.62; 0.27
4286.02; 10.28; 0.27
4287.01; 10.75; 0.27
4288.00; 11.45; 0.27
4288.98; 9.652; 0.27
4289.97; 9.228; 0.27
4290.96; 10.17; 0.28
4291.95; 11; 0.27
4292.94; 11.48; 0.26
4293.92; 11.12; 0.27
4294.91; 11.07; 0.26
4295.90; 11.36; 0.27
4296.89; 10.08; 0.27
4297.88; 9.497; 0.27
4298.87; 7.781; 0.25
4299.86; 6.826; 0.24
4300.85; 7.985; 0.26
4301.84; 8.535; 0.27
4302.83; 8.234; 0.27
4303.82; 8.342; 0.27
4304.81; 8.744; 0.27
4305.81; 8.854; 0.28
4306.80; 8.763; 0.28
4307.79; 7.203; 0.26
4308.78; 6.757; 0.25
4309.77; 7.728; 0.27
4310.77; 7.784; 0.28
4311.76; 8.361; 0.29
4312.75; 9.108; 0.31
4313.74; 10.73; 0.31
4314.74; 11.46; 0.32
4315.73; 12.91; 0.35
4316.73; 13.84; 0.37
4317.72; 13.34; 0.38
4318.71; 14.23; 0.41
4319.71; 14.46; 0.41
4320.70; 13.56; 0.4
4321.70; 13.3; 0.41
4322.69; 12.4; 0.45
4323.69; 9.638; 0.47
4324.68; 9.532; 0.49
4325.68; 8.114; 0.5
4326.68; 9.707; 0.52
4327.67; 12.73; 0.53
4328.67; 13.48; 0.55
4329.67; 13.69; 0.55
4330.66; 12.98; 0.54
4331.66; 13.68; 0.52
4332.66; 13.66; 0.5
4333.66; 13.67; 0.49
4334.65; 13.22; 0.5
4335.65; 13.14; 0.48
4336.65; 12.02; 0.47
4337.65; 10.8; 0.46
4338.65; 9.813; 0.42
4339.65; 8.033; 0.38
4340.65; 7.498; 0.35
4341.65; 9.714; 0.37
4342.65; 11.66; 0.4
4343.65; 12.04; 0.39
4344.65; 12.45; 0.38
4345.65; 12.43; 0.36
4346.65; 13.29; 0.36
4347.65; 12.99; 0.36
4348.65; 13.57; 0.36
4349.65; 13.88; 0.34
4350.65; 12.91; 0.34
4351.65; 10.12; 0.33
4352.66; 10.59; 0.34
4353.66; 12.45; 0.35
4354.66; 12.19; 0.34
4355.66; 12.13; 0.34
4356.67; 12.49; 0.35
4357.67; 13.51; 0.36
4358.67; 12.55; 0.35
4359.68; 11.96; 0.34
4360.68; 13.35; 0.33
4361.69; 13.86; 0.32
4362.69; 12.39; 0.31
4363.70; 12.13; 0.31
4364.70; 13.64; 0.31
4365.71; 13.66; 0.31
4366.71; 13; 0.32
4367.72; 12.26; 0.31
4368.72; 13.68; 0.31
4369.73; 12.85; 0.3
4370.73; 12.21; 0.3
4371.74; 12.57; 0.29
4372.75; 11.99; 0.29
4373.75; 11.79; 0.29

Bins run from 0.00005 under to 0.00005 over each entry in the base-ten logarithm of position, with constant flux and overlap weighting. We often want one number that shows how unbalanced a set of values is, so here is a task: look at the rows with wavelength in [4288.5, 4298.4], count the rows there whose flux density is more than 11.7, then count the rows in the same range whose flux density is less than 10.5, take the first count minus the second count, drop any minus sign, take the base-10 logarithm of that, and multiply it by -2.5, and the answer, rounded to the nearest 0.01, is -1.75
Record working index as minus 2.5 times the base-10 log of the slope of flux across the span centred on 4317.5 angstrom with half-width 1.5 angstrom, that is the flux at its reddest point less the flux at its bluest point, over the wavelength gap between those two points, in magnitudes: 2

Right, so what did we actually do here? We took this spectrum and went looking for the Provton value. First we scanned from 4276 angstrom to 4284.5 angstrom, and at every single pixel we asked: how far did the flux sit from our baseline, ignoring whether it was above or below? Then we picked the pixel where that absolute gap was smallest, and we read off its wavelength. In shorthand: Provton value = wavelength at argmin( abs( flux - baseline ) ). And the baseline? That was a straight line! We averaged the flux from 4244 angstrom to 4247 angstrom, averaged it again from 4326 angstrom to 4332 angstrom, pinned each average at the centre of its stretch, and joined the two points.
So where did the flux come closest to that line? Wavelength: 4284.05 angstrom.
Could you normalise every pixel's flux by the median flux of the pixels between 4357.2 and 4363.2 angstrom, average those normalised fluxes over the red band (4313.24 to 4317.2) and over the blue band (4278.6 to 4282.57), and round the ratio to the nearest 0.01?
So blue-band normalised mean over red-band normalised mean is 0.91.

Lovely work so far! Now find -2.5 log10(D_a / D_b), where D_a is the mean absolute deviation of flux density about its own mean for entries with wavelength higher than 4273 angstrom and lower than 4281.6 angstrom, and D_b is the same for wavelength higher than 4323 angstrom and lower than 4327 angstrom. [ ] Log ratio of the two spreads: -0.8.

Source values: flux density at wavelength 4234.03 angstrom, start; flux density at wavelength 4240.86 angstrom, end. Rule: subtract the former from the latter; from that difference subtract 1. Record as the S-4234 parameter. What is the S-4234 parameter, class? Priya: -0.2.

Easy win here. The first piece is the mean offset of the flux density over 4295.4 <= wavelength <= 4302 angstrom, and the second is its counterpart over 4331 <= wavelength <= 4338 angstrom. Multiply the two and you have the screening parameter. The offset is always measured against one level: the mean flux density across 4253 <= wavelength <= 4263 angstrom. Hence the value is -3.6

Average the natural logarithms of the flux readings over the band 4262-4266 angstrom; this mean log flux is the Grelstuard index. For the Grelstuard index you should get 2.54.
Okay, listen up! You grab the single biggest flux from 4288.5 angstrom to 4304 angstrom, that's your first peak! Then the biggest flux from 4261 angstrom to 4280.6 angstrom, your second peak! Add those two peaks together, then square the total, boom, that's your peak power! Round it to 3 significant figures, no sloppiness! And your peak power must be 613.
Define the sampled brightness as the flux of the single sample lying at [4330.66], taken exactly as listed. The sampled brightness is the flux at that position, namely 12.98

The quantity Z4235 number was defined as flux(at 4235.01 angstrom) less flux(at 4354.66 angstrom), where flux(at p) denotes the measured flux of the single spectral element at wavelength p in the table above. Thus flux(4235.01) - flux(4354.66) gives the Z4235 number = 0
